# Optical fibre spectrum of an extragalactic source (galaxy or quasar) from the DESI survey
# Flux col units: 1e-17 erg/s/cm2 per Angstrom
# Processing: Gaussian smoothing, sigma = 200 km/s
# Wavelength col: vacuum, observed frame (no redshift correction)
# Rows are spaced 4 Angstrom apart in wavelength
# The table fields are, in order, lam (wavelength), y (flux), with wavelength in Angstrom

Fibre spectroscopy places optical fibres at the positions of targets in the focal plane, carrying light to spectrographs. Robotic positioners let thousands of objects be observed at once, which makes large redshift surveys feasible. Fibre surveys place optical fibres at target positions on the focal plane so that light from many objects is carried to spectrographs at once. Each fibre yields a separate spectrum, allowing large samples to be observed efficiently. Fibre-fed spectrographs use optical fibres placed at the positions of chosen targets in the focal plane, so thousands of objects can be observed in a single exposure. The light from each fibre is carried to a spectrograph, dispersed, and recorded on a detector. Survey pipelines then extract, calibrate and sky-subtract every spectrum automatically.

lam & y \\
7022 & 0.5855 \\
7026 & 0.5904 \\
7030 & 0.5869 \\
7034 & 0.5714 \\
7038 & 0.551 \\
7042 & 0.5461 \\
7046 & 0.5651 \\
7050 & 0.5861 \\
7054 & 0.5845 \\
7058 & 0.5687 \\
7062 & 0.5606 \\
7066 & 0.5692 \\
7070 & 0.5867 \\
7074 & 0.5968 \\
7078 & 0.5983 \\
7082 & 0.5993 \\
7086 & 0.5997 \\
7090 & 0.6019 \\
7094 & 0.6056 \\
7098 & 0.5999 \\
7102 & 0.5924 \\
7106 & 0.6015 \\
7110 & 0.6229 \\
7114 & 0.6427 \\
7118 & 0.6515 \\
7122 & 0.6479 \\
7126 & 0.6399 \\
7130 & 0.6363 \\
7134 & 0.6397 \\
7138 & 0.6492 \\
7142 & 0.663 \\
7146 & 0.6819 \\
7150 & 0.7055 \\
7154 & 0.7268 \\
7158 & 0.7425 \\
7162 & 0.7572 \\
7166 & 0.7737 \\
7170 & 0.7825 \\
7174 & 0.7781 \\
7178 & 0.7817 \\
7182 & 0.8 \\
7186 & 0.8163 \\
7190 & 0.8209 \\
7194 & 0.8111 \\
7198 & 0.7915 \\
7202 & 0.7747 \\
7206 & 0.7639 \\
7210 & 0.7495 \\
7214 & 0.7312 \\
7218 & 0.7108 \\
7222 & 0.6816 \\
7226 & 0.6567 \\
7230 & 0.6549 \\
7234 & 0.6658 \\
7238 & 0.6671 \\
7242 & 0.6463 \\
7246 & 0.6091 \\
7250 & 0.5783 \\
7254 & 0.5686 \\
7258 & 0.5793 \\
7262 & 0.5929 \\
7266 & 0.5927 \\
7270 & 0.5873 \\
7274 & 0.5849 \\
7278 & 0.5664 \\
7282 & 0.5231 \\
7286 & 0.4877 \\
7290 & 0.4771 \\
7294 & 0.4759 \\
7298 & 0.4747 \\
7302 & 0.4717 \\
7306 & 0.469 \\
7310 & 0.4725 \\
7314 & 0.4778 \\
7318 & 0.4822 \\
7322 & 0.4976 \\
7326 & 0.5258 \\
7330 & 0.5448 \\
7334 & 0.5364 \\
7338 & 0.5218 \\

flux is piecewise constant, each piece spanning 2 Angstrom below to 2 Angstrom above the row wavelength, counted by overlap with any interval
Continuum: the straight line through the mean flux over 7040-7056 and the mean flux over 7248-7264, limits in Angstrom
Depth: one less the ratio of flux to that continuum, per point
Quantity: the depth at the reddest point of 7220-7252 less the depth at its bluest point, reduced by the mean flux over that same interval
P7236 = -0.46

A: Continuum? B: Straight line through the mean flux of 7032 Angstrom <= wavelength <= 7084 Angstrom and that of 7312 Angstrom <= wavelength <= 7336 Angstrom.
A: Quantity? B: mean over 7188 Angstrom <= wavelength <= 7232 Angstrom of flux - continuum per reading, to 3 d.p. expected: 0.202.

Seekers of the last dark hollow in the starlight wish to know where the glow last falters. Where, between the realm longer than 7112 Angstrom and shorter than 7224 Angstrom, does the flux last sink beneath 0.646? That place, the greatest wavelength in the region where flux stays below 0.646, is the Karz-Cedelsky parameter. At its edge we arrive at 7134 Angstrom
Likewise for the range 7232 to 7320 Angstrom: 7318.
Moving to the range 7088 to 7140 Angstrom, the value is 7134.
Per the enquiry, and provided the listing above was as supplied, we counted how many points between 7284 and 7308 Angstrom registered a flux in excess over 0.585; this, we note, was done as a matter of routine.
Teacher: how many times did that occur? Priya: 0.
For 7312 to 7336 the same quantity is 0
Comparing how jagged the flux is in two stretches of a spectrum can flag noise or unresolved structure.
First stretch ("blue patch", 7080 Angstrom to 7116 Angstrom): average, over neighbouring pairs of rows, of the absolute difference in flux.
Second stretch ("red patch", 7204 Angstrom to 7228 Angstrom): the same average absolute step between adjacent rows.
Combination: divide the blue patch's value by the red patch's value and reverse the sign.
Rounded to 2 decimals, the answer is -0.41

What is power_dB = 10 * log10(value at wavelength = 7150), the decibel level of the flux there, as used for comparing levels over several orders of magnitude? -1.5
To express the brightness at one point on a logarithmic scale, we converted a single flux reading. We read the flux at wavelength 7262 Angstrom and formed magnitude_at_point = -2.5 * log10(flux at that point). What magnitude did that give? 0.57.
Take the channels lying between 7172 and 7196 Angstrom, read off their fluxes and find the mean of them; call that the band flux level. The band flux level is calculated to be 0.80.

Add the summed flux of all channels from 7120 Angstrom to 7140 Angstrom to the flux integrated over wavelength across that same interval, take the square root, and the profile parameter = 4.01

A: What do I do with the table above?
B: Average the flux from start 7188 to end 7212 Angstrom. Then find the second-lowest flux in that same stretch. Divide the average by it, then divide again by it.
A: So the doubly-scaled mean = 1.35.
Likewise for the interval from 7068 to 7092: 1.68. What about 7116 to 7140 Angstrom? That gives 1.57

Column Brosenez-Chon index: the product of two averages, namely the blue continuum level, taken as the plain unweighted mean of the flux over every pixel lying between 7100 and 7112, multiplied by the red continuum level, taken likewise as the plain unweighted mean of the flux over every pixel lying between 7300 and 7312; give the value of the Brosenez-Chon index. 0.29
